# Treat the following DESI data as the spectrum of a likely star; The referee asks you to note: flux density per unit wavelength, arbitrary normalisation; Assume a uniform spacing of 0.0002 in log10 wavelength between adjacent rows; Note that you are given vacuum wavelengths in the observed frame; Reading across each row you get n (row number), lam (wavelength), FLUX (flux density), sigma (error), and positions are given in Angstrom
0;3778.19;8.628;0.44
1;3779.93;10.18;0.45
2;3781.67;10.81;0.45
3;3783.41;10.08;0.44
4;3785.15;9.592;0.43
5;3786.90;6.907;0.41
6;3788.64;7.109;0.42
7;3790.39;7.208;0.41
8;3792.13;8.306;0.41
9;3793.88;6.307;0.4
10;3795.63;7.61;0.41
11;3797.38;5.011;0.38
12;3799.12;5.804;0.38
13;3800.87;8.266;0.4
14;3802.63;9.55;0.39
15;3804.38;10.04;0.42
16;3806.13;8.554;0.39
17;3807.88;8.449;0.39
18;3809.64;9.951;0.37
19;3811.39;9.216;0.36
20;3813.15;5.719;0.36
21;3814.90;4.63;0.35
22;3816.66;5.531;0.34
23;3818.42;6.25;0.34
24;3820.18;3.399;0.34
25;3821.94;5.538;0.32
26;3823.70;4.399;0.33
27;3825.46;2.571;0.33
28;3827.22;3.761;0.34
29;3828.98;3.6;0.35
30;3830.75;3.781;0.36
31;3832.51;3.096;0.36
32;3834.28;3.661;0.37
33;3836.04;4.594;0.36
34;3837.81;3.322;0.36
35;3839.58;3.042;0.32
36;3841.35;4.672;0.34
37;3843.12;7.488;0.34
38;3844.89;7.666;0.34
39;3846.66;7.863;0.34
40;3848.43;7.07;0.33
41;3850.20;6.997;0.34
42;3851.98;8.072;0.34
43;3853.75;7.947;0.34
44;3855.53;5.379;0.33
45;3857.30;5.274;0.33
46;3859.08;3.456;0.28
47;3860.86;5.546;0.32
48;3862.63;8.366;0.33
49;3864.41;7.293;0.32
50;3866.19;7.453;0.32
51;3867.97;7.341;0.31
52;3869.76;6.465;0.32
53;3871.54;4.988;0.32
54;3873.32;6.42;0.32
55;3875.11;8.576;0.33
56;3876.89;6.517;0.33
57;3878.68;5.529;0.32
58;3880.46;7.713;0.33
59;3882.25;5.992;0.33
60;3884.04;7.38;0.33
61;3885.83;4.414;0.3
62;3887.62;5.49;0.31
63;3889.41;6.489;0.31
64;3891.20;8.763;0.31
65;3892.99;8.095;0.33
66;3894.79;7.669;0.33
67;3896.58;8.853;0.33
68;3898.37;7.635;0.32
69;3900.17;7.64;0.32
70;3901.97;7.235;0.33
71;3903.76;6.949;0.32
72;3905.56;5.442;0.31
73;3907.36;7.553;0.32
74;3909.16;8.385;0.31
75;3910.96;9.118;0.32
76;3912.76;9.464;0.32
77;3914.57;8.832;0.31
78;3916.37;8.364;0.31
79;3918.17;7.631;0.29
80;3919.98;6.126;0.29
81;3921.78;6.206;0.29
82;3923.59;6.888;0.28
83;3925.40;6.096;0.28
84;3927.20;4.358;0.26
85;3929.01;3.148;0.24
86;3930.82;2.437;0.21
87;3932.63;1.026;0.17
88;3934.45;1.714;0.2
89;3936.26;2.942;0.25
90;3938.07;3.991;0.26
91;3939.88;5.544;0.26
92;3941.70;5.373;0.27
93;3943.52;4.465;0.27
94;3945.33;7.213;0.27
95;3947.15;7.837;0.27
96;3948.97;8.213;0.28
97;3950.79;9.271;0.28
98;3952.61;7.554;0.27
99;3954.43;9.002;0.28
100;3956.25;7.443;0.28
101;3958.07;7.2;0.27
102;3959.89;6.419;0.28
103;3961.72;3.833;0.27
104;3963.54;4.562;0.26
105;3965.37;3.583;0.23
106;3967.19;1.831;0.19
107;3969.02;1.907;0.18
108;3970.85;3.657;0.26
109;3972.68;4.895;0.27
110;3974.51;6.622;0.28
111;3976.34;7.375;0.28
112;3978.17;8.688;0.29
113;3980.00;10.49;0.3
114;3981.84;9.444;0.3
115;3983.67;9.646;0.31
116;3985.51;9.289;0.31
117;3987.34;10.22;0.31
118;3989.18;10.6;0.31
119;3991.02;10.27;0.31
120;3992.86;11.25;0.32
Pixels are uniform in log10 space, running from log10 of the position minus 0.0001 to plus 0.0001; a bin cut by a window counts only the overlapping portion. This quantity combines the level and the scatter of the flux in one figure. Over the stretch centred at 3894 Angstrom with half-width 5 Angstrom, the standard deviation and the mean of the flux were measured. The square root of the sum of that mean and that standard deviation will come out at 3.0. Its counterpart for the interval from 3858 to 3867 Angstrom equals 2.9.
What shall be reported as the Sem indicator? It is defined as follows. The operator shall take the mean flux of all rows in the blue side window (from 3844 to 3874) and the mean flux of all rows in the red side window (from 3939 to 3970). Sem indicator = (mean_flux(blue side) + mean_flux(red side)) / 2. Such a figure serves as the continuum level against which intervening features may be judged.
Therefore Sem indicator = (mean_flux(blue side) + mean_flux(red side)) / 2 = 6.3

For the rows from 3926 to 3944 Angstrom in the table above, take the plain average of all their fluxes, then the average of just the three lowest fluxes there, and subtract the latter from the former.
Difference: 1.8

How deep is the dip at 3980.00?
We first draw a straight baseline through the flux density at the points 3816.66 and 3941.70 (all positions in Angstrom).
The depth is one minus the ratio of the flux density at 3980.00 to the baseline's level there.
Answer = -1.0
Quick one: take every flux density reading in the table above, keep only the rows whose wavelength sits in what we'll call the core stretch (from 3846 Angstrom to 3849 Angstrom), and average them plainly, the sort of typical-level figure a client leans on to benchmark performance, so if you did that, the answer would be 7.5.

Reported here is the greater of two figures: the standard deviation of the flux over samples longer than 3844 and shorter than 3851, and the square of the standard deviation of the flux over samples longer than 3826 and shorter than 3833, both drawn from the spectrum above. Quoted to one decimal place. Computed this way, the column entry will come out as 0.4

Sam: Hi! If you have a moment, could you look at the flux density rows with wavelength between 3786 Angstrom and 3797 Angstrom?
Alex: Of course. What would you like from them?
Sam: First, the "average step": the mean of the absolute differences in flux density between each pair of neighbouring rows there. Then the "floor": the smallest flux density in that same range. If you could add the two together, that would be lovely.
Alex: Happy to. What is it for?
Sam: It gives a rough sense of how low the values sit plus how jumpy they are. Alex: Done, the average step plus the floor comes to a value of 7.2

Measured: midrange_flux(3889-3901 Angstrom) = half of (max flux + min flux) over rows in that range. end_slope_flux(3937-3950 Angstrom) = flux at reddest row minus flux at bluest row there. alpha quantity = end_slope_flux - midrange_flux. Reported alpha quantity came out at -3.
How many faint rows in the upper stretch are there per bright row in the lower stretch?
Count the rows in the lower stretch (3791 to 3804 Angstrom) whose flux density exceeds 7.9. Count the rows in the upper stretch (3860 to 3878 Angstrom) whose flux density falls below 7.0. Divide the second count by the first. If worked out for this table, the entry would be 1.7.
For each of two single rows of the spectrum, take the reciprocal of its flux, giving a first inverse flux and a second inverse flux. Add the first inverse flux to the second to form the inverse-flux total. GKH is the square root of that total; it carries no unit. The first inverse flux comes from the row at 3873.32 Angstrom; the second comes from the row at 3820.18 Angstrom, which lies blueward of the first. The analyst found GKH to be 0.67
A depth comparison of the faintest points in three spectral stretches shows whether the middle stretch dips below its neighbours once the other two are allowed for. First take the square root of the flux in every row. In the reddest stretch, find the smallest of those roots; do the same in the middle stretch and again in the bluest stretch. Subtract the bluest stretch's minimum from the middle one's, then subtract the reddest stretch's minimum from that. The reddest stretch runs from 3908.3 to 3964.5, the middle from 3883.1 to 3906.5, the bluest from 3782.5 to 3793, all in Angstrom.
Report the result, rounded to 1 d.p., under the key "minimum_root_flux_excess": -1.5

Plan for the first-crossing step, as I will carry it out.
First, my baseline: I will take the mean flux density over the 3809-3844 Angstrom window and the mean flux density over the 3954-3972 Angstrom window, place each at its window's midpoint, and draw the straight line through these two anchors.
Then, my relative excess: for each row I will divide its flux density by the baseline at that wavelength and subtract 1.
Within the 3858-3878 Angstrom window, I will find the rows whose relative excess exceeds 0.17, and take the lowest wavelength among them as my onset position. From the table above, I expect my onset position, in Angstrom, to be 3862.63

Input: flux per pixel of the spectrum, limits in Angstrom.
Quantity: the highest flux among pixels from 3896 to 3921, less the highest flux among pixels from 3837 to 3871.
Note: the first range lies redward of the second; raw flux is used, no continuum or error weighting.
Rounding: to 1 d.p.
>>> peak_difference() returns 1.1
